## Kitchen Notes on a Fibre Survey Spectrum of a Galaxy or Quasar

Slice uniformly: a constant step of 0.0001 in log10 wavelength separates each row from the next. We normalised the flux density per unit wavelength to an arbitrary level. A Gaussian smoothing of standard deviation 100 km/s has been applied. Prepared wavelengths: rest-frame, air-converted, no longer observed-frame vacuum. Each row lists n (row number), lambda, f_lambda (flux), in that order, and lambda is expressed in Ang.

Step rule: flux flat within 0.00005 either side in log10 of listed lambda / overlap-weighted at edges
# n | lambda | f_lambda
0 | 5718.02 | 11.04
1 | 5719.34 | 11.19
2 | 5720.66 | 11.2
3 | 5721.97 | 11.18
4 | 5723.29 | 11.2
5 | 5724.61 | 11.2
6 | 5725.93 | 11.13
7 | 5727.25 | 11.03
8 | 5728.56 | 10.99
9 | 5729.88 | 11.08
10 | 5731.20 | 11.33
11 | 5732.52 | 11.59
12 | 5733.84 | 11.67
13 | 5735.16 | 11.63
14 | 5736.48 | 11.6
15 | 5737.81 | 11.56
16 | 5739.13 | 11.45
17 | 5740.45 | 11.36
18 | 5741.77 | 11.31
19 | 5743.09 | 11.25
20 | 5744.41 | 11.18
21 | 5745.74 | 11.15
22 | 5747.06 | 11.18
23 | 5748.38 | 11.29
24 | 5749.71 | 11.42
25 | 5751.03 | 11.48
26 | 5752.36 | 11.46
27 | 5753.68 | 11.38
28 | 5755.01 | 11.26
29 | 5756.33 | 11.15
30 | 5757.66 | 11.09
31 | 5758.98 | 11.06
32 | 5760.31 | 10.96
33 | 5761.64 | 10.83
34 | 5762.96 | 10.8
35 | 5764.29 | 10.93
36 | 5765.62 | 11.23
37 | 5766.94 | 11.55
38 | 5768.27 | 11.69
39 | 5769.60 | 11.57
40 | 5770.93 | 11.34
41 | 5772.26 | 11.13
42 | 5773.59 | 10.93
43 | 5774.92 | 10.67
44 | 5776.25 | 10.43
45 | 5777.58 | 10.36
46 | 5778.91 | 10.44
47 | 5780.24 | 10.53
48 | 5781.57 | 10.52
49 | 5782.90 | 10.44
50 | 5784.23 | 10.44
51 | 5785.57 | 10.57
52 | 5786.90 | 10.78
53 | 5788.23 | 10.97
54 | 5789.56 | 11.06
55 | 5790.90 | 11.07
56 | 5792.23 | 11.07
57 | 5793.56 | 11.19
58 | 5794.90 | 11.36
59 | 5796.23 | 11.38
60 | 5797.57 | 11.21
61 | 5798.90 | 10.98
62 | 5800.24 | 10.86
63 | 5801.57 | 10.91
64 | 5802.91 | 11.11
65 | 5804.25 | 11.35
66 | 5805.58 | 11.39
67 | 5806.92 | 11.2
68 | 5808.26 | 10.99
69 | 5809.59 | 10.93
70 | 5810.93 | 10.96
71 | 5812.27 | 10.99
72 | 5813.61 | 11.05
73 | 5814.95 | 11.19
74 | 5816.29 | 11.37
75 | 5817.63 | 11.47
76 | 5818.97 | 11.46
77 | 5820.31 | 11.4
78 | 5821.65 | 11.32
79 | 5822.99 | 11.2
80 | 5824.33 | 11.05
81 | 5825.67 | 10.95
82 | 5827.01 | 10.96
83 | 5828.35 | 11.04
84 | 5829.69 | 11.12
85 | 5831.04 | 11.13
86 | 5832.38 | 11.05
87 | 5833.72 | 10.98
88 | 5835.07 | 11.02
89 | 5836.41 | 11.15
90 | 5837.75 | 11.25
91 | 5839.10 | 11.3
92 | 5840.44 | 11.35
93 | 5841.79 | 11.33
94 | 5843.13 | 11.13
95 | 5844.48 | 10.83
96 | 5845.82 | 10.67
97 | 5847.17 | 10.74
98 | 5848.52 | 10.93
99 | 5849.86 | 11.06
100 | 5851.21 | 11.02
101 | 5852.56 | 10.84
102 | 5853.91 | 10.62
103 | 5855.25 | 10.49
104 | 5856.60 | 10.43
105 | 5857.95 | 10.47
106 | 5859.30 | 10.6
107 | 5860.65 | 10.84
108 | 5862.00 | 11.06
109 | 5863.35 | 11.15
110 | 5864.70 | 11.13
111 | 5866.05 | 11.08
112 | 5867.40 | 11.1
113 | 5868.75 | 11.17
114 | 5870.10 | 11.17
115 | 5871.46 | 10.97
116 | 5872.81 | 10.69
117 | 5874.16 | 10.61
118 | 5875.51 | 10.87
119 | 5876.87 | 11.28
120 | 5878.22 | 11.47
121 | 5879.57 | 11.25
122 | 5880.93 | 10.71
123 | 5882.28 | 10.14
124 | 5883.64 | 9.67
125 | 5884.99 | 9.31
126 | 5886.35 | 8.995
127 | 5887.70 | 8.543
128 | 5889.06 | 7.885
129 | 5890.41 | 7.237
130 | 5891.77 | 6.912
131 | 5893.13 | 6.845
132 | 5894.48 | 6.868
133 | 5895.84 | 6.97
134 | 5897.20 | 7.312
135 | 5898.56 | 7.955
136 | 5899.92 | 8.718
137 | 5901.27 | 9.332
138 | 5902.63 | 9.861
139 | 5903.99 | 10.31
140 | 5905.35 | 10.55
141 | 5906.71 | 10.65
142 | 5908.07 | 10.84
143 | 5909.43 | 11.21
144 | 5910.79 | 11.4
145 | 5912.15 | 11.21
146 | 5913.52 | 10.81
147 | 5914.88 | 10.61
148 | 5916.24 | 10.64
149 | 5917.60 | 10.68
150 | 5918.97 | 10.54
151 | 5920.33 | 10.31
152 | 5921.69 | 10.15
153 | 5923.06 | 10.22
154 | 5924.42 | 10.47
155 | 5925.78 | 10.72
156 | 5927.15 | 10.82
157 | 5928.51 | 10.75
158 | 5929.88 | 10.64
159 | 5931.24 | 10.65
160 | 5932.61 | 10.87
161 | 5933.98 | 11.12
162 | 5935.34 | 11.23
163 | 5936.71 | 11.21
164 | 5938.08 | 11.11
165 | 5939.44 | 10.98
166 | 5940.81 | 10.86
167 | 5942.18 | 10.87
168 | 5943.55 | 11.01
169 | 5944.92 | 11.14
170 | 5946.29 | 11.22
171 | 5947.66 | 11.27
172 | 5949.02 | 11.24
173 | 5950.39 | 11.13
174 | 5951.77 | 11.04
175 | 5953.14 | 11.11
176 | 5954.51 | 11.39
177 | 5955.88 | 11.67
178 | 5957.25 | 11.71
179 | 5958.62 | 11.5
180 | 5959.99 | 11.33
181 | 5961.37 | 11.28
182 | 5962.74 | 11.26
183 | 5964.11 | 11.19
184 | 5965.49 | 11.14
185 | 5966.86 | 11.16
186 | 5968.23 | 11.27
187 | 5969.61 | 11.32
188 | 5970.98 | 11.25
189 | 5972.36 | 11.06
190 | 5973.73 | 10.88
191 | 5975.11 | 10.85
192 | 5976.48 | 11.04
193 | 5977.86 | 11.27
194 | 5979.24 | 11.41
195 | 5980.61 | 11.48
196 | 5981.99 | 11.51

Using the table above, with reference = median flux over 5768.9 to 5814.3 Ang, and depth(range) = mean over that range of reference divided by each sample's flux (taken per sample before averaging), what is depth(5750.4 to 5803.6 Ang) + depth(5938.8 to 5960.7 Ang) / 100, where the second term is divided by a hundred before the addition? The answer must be 1.01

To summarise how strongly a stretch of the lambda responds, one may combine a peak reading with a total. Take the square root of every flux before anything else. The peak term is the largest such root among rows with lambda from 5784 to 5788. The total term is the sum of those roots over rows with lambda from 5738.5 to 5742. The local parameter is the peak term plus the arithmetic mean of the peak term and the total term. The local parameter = 10.0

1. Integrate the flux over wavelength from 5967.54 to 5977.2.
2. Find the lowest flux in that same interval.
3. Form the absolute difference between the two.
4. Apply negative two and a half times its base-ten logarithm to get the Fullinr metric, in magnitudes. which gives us -4.96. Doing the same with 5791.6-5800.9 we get -4.92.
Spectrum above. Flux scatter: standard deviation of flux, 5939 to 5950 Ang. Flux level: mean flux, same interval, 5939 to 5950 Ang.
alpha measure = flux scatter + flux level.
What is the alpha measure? 11.2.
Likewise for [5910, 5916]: 11.3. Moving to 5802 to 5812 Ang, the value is 11.3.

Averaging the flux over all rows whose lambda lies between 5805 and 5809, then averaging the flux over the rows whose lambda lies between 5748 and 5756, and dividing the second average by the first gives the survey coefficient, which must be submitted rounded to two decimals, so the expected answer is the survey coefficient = 1.02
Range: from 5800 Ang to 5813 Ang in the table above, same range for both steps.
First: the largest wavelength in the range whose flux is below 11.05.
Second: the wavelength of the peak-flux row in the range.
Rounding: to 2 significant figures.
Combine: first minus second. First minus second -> 6.7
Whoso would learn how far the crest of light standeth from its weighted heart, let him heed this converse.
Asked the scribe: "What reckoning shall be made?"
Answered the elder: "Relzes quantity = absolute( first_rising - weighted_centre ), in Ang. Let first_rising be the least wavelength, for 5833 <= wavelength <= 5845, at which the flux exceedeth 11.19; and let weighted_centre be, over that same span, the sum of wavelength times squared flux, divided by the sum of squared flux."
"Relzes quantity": 1.4 Ang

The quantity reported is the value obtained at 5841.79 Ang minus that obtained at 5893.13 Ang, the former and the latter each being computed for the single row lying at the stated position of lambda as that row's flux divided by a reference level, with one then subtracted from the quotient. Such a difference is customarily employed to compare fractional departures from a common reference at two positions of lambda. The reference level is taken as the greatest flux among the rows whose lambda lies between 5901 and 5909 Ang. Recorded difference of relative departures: 0.41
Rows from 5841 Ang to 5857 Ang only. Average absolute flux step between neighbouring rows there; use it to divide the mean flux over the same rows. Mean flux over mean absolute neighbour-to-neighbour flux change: 71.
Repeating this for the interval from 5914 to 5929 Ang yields 79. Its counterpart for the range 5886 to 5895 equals 21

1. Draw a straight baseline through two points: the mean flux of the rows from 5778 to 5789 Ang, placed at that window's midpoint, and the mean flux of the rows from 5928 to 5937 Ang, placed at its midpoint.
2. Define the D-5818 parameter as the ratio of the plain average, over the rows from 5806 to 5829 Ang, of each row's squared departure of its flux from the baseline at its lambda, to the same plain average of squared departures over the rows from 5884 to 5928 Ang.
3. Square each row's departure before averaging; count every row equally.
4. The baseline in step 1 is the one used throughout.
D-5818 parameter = 0.1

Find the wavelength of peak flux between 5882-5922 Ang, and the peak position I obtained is 5910.79 Ang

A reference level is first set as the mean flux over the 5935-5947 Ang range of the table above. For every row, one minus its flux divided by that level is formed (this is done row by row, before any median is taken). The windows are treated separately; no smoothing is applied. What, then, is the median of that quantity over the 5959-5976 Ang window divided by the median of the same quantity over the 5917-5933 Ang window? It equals -0.4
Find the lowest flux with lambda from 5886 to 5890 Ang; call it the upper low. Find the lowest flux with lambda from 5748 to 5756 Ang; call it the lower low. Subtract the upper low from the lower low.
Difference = 3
